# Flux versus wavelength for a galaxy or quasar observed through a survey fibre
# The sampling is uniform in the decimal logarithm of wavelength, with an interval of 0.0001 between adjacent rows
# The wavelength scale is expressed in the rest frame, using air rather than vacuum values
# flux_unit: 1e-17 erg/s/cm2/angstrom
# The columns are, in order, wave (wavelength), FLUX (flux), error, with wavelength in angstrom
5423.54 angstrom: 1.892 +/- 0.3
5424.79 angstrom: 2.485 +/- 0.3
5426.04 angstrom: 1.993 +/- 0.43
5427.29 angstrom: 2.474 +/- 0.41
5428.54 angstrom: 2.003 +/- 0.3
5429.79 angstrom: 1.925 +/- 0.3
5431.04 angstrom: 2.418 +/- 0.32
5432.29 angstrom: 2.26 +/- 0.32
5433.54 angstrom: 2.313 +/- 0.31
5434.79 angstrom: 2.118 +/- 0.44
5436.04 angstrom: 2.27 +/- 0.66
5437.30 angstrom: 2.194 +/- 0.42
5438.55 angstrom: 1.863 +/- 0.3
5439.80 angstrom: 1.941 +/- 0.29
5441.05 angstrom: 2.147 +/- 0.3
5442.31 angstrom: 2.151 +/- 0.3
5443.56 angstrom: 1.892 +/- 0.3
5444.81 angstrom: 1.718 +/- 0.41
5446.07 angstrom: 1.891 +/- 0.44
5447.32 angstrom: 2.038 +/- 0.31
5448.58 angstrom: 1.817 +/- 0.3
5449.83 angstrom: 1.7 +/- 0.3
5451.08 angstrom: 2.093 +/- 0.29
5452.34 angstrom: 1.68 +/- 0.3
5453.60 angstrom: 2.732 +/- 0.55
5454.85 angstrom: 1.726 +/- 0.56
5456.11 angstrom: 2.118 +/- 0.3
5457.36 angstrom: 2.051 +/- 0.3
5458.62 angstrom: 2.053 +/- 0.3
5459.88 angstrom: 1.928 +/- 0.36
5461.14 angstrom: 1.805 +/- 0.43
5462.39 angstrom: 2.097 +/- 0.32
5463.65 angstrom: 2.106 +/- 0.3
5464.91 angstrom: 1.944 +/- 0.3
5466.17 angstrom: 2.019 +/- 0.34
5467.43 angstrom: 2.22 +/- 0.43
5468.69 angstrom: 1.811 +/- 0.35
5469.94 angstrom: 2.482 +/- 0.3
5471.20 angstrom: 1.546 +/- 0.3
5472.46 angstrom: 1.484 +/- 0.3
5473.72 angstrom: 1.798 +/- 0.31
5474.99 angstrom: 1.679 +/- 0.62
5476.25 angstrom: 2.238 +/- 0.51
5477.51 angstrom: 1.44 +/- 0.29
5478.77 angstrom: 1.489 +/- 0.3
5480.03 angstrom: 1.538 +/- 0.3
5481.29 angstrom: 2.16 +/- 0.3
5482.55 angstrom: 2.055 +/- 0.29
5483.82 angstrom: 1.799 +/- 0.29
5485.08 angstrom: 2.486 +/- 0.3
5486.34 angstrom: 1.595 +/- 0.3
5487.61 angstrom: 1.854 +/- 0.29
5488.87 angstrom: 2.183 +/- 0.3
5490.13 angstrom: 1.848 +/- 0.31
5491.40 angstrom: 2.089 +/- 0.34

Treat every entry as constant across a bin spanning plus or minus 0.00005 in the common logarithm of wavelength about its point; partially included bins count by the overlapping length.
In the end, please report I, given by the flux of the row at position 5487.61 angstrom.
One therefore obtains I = 1.854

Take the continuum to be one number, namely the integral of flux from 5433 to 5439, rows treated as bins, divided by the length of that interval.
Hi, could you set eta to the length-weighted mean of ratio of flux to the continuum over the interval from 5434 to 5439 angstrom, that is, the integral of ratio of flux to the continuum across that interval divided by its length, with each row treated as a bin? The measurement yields 0.99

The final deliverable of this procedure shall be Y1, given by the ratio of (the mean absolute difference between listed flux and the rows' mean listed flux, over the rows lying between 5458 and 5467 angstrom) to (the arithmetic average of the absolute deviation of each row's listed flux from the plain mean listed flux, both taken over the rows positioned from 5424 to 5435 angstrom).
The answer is 0.5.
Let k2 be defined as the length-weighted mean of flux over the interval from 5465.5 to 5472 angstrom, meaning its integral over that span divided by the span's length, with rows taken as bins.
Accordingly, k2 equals 2.00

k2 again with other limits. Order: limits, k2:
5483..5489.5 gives 1.98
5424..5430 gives 2.18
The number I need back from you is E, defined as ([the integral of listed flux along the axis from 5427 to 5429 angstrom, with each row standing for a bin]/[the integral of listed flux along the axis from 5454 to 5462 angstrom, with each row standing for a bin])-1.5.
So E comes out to -1.22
